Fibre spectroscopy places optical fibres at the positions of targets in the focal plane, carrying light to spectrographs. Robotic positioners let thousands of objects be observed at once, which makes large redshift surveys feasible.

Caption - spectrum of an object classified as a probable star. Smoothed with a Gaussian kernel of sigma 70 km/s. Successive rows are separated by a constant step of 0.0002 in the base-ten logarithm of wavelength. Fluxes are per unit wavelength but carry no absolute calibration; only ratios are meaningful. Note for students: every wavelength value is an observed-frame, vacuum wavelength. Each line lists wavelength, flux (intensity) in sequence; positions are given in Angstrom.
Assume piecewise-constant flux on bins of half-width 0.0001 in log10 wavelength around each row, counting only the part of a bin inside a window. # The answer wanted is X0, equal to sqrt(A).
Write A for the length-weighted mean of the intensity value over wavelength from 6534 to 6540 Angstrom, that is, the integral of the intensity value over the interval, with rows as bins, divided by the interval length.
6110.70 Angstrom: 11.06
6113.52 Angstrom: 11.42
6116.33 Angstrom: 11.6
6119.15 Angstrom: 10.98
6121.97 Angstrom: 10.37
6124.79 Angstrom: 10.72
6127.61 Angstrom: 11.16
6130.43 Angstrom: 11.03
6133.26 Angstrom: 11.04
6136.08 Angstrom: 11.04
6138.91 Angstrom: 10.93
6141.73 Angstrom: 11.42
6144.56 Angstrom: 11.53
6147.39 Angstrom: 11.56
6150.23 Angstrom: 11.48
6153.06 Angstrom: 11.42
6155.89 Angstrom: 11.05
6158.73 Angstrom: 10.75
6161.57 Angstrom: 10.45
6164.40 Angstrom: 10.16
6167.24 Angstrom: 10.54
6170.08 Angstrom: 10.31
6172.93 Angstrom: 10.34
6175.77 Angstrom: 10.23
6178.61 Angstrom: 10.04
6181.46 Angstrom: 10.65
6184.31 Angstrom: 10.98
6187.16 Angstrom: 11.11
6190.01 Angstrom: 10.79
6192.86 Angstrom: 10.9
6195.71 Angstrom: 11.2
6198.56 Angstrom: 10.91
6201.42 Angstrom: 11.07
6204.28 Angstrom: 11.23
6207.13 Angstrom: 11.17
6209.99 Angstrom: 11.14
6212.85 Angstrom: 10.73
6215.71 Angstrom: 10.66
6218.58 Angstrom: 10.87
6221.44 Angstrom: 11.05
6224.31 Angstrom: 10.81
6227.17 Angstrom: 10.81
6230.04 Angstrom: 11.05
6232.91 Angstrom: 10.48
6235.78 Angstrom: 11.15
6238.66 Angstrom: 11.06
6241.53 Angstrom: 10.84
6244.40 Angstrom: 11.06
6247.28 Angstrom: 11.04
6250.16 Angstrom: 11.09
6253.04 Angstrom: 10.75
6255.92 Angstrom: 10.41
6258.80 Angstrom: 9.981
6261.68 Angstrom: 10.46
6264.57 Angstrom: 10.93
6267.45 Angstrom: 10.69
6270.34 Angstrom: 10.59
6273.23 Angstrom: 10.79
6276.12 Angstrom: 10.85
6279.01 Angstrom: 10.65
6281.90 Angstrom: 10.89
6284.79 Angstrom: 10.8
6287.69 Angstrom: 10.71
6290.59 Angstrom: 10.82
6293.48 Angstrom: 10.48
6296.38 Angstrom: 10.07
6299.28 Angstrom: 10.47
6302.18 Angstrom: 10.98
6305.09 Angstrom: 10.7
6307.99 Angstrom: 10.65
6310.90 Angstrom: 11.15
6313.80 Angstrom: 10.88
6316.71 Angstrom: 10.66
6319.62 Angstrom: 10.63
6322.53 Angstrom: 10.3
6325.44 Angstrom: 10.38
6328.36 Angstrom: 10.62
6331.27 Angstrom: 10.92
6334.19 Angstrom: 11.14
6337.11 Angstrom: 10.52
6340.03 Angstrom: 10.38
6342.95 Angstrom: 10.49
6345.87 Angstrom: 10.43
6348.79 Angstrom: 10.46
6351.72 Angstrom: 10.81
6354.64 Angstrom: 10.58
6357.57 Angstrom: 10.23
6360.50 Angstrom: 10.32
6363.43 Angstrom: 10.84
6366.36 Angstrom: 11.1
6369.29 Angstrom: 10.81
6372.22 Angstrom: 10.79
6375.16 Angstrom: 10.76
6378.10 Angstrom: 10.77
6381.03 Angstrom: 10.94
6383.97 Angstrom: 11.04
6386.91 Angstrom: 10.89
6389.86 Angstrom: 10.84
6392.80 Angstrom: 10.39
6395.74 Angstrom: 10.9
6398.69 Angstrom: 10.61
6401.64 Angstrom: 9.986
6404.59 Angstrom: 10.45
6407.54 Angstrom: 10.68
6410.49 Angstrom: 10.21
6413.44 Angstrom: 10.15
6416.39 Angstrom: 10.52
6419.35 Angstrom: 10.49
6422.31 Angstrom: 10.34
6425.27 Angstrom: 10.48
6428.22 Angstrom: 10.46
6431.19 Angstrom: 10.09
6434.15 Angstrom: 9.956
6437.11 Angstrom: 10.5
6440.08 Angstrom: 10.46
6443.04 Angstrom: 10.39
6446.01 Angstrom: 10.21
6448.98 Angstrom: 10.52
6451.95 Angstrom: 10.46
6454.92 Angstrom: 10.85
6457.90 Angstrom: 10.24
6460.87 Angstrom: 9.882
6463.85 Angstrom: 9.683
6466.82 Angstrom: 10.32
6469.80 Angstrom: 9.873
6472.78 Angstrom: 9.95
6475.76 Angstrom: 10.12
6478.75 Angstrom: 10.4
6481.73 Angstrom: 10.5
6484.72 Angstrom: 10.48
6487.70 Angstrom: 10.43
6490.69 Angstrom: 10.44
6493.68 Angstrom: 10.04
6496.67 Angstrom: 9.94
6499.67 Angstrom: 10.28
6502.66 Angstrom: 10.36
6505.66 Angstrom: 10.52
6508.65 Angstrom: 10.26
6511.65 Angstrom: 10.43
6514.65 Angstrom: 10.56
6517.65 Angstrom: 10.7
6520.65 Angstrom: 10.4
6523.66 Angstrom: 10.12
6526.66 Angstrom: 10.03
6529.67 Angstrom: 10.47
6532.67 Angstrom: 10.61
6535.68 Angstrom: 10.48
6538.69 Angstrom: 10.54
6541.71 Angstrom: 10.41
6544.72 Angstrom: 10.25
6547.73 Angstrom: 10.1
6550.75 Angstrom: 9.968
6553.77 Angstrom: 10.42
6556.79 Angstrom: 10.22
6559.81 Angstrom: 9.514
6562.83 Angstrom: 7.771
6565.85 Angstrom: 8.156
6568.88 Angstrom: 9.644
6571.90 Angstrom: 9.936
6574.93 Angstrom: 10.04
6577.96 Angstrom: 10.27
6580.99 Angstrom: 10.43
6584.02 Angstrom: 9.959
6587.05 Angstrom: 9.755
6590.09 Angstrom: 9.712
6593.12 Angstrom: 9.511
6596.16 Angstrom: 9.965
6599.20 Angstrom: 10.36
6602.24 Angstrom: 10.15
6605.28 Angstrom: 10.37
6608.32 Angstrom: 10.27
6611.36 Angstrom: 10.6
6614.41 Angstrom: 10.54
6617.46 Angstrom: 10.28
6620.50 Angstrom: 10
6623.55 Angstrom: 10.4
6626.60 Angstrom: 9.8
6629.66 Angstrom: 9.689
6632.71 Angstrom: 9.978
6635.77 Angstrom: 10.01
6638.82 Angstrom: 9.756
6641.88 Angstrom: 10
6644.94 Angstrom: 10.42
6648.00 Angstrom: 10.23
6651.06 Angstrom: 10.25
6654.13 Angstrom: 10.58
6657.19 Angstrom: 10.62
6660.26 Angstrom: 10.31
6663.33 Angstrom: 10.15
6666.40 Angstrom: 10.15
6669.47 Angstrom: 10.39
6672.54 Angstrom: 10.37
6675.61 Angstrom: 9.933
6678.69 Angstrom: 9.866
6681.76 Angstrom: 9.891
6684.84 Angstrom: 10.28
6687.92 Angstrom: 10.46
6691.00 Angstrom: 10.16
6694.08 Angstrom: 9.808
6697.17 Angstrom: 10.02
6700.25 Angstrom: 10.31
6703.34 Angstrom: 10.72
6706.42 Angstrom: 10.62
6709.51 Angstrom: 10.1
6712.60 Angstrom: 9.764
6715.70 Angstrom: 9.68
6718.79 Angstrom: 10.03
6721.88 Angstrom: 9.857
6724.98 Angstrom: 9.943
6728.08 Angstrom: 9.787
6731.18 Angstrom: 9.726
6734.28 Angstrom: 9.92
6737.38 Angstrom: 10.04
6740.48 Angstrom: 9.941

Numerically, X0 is 3.24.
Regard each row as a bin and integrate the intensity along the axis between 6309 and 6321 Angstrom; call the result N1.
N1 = 130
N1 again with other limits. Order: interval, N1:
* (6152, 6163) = 120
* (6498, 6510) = 124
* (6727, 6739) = 119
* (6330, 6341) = 118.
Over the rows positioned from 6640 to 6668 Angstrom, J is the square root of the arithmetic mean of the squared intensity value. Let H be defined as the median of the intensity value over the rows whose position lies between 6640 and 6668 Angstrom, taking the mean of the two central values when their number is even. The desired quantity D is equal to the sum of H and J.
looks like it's 20.6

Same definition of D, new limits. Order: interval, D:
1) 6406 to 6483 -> 20.7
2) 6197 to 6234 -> 21.8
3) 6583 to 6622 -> 20.3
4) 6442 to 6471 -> 20.5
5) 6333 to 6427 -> 21.2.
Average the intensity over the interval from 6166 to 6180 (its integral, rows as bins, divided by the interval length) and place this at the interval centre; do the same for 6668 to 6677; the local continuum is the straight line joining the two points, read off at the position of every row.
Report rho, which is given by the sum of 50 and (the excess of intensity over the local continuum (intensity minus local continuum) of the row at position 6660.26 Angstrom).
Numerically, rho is 50.1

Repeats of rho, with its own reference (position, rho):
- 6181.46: 50.4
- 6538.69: 50.3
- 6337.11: 50.2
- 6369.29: 50.5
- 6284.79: 50.5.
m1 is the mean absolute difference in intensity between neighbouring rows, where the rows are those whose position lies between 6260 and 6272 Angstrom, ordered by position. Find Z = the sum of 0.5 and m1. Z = 0.77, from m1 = 0.27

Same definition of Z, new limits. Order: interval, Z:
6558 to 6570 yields 1.71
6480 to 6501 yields 0.65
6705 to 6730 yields 0.74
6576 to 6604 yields 0.77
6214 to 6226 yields 0.71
